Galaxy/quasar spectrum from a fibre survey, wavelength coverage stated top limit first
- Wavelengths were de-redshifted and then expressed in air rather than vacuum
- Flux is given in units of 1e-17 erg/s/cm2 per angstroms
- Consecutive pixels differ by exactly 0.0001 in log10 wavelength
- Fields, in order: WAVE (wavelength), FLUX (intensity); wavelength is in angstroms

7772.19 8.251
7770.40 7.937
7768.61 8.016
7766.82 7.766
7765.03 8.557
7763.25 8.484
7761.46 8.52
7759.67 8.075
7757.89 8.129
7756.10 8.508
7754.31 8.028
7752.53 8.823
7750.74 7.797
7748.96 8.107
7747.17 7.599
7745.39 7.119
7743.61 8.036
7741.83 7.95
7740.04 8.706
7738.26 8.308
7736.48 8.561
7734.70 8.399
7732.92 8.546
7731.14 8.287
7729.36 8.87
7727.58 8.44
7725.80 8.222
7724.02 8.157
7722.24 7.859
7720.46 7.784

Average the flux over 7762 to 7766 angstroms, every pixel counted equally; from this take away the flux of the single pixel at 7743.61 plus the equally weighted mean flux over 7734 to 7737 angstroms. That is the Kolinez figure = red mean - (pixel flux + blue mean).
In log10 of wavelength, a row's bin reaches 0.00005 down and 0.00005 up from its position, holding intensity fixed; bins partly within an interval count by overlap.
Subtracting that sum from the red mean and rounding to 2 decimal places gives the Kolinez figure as -8.00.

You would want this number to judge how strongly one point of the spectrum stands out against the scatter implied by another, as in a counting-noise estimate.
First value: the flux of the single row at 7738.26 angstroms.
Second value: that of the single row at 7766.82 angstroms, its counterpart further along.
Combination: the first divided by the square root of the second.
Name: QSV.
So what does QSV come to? 2.98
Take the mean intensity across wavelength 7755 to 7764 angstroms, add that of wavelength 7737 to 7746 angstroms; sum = 16.4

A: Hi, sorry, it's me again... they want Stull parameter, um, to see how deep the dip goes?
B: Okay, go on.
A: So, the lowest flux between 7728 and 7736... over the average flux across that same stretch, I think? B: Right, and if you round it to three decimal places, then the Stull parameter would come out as 0.972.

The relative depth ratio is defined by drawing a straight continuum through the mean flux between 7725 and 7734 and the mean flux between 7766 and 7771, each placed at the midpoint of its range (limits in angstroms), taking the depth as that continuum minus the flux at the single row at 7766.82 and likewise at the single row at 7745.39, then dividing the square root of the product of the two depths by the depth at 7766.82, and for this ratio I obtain 2.6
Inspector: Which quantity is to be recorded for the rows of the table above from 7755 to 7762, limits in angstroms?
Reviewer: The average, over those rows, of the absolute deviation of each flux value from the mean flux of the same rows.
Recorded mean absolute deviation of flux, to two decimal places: 0.21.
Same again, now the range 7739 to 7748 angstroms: 0.42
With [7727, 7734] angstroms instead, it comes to 0.17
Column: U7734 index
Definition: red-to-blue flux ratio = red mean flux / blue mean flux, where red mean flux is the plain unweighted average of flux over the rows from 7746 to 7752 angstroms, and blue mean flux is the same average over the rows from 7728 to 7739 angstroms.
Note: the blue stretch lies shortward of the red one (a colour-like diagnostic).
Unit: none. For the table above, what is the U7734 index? 0.92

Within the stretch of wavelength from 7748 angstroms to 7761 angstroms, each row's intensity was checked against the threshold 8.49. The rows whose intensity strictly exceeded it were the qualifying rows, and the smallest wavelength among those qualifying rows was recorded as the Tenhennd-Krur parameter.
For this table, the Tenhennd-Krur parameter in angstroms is 7752.53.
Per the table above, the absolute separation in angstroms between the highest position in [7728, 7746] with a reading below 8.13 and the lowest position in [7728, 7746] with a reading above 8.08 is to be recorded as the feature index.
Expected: 16.0 angstroms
